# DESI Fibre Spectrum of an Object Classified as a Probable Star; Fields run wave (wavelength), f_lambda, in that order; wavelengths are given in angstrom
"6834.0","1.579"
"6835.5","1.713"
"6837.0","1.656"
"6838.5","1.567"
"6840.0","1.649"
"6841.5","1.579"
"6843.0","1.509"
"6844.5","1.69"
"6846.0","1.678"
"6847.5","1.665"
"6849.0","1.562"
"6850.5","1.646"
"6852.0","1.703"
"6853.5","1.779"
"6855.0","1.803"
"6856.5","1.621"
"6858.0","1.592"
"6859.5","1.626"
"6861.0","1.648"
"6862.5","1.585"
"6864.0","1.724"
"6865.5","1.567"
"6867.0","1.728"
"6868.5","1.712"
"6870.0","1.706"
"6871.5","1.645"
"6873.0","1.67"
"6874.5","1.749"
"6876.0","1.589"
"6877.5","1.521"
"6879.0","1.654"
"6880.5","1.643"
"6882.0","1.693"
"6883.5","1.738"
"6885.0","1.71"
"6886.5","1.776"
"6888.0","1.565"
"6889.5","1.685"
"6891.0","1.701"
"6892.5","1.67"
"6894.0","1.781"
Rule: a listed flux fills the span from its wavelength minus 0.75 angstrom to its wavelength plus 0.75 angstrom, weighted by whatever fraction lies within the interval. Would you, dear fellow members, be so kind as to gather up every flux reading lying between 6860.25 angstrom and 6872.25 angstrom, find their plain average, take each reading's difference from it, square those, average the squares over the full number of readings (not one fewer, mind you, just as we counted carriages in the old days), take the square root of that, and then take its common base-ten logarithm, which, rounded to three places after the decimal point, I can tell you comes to -1.228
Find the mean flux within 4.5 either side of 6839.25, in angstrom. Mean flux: 1.61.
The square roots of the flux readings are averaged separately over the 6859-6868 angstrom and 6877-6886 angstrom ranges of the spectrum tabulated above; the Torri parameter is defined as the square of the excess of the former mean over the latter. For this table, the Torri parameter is 0.0000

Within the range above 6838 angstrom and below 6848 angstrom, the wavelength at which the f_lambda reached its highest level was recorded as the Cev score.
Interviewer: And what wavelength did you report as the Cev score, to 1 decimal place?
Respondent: 6844.5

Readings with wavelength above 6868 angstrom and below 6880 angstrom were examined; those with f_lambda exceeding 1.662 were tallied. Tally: 4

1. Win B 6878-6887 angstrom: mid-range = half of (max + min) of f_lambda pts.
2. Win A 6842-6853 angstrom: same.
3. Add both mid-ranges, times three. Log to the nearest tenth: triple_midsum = 9.9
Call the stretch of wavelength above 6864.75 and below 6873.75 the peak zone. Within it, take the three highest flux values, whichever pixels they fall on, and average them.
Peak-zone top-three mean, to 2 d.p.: 1.72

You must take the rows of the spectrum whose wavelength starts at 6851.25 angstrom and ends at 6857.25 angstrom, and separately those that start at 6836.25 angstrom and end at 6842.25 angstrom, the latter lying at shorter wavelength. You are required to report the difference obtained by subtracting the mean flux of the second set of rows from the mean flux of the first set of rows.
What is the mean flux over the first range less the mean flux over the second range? 0.11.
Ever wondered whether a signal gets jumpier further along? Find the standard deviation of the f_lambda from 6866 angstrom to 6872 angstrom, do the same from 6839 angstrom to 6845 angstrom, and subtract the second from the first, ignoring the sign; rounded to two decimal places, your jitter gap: 0.04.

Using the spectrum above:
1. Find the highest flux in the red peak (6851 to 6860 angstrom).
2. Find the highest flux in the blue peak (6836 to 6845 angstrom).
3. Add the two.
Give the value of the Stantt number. 3.49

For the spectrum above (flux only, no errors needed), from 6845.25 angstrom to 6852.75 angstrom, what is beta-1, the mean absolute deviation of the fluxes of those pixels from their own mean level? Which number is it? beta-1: 0.037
